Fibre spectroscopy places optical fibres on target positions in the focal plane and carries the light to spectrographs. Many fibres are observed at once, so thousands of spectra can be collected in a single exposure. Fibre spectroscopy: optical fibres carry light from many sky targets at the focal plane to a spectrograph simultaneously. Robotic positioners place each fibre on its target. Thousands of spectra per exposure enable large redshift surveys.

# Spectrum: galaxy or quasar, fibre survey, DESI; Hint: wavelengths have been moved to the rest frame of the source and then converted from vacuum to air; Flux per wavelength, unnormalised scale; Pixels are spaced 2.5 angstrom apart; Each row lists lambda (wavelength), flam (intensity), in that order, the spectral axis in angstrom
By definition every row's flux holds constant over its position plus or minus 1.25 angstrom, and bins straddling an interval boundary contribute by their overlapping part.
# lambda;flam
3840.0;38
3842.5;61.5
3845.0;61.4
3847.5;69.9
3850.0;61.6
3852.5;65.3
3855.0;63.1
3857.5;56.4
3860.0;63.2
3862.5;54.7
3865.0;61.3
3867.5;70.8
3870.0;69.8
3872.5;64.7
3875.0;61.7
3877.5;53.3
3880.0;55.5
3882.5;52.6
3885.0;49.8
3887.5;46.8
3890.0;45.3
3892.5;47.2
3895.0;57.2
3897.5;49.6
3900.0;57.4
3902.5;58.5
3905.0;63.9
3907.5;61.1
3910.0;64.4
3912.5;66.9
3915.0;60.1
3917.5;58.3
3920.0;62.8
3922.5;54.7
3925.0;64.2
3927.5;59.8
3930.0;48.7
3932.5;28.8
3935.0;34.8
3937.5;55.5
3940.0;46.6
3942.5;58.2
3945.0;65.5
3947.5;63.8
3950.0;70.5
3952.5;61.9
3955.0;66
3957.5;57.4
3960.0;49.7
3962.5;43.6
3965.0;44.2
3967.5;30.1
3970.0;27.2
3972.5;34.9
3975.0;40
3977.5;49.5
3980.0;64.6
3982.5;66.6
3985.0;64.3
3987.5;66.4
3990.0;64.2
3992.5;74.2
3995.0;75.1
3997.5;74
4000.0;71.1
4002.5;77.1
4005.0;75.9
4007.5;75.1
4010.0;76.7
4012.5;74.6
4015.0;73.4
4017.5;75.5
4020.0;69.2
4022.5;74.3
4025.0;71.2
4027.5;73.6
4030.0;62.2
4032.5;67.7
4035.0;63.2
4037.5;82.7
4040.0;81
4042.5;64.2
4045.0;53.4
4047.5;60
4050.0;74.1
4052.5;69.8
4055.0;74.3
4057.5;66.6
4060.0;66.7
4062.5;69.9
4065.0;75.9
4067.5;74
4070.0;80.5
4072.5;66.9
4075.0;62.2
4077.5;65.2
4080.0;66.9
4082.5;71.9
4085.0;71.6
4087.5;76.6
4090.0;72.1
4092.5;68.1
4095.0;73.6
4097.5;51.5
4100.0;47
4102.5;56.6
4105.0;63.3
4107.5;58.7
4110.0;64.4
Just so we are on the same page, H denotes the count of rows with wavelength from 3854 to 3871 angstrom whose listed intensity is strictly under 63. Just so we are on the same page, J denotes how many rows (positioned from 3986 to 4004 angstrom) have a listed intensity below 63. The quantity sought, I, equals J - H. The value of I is -3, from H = 3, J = 0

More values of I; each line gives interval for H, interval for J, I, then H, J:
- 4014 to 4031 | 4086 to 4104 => 2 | 1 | 3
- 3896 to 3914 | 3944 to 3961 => -1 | 4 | 3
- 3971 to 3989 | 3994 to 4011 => -3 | 3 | 0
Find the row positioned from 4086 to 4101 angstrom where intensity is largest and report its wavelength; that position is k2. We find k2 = 4087.5 angstrom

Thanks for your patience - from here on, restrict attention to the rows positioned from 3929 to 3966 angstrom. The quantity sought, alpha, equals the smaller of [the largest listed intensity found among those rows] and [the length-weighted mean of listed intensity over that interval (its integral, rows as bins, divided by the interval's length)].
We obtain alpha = 53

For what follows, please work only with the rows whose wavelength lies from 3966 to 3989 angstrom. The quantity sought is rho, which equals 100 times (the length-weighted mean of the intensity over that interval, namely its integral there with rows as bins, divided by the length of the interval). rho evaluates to 4940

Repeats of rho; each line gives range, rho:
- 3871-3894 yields 5322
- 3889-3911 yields 5609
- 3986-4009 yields 7252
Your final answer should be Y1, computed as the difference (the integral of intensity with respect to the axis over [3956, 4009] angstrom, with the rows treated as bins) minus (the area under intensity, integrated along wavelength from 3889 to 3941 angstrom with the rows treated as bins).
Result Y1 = 257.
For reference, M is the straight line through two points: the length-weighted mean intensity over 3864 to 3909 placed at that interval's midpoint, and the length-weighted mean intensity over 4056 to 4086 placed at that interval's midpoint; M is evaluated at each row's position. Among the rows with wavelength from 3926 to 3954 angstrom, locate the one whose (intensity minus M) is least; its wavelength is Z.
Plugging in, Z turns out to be 3932.5 angstrom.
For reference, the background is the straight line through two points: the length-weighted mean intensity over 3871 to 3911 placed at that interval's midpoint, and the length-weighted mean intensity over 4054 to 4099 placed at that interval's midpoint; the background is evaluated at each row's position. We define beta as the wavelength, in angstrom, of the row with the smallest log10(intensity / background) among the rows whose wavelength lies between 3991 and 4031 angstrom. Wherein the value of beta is 4030.0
